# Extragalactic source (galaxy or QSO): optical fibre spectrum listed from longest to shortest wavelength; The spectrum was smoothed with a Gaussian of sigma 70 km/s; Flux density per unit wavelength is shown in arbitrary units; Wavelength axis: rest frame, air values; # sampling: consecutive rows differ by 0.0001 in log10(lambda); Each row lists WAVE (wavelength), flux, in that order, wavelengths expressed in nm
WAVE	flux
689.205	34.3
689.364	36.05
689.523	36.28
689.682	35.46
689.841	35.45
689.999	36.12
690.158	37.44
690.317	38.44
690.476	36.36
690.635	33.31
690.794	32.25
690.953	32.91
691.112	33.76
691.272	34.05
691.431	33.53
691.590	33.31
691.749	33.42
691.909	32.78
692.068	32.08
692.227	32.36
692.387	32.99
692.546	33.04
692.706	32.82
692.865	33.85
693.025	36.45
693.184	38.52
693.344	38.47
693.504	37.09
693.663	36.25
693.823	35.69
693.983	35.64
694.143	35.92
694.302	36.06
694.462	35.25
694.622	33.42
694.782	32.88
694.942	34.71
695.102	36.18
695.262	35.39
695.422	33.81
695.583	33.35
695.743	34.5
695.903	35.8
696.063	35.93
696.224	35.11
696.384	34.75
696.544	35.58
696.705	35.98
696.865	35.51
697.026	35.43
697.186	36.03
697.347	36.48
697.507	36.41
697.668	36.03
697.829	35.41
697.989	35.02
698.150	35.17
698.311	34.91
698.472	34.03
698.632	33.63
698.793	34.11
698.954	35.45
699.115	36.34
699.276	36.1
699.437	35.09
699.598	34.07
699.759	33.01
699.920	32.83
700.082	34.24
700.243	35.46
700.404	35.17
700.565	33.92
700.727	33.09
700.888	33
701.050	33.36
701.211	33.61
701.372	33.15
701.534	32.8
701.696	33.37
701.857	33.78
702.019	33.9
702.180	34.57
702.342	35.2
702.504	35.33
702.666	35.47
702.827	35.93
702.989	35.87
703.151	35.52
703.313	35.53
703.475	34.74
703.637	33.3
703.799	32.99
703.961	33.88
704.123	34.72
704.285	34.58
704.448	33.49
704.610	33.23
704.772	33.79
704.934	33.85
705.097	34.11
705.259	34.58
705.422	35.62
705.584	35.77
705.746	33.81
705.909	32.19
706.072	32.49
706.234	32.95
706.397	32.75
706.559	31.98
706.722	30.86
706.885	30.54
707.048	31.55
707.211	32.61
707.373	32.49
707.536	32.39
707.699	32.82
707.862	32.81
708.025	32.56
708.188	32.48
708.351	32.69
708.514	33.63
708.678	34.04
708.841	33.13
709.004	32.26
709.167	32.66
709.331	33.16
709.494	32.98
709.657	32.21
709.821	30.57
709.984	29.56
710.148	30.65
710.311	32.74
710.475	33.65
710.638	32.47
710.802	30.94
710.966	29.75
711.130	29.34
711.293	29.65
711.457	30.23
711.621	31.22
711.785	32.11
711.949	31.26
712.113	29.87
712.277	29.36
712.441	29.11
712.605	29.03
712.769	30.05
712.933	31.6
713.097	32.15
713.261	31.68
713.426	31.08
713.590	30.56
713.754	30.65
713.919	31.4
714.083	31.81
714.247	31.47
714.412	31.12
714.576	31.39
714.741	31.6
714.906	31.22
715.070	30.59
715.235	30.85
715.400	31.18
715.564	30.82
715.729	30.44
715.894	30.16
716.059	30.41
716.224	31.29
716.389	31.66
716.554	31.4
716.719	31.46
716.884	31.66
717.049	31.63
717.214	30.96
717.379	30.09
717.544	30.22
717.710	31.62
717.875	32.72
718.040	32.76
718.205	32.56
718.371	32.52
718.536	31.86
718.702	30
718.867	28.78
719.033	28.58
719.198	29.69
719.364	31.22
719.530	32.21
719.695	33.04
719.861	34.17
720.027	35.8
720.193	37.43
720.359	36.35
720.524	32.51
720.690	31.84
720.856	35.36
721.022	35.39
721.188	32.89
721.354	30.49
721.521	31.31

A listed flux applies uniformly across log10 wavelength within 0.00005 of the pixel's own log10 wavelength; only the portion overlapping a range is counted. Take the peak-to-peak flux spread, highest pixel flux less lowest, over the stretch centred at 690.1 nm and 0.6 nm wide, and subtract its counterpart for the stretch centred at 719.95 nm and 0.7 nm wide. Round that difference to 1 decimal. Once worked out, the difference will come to -1.4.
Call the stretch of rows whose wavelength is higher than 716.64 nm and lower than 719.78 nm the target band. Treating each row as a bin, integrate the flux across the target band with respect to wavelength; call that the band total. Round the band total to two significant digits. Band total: 98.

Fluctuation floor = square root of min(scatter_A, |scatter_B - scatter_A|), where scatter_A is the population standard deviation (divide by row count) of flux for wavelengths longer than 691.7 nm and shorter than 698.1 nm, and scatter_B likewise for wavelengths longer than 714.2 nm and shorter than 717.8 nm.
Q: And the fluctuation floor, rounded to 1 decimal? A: 1.0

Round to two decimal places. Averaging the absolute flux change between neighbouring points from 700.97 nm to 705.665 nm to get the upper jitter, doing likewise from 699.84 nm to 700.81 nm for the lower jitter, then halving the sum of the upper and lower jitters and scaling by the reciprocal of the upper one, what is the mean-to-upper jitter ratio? 1.58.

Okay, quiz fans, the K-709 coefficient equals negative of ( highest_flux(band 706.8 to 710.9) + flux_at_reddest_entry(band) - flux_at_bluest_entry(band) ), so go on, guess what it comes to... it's -34.4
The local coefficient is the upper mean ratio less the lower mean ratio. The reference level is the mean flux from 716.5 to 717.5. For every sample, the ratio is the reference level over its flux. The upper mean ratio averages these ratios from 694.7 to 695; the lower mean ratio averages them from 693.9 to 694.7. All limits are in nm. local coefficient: 0.04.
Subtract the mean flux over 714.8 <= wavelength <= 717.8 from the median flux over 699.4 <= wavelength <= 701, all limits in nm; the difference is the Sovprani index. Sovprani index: 3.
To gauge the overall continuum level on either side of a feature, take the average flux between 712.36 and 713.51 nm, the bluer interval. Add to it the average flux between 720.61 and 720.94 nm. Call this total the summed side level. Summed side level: 64.3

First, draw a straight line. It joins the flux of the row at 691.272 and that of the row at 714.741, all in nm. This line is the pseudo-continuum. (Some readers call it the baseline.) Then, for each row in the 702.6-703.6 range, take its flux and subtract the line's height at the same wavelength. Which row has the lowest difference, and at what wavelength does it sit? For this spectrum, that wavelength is 703.475 nm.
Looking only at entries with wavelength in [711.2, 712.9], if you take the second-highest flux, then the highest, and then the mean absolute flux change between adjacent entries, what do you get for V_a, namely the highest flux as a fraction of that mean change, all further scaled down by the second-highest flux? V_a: 1.41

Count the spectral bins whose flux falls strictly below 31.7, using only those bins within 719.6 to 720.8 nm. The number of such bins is 0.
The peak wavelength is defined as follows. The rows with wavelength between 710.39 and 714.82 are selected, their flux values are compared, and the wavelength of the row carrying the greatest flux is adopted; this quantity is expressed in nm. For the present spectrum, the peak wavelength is 710.475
